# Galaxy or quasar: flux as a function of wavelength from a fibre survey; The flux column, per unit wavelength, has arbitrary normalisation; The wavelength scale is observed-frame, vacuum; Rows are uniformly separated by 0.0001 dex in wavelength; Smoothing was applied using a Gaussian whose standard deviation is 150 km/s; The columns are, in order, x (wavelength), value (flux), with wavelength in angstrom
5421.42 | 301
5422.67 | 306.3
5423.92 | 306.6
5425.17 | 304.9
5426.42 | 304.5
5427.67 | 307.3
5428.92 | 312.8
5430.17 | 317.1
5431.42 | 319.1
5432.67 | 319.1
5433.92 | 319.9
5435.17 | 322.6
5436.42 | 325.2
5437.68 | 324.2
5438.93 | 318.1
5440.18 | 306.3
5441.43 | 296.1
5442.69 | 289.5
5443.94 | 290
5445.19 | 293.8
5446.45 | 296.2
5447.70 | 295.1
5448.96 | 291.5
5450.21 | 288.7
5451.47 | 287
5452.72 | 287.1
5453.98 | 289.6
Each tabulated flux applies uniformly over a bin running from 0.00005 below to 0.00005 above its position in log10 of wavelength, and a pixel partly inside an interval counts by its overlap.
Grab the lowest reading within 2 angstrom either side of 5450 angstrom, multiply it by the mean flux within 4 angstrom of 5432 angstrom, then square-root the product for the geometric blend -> 302.3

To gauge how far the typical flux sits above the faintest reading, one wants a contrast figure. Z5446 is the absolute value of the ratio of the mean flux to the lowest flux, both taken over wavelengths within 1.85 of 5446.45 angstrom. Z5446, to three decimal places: 1.004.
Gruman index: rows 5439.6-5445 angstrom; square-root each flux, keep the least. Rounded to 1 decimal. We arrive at 17.0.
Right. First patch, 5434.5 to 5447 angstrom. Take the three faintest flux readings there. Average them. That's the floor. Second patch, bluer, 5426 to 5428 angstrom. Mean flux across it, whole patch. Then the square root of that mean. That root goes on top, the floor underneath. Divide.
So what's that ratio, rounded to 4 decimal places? 0.0601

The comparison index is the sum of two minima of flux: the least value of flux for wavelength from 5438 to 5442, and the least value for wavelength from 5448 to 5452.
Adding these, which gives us 583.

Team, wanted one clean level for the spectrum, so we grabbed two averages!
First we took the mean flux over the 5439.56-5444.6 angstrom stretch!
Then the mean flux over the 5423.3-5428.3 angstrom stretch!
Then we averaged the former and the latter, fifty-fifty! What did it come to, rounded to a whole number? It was 301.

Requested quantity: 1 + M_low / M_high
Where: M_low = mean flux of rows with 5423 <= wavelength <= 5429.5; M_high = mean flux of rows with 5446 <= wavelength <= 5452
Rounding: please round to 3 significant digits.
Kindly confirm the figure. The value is 2.05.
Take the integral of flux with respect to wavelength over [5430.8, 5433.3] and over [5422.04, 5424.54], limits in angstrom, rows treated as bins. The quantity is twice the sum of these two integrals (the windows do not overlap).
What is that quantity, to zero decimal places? 3127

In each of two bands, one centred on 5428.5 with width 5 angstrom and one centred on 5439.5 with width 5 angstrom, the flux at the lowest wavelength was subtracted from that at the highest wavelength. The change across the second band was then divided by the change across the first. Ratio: -2.2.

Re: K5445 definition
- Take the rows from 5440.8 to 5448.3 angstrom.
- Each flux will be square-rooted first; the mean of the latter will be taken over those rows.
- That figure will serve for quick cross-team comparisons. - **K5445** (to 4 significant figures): 17.13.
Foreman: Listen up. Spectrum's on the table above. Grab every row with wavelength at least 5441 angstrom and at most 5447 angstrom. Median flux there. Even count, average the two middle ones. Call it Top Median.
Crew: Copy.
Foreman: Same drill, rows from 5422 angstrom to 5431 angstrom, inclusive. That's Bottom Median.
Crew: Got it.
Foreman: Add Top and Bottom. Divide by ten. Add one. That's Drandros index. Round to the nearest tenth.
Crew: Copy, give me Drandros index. 61.0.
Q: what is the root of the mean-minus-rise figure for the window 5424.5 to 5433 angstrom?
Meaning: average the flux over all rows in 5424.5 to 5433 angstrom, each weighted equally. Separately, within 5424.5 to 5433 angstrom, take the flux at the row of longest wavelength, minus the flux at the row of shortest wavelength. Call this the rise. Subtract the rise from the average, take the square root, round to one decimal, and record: 17.3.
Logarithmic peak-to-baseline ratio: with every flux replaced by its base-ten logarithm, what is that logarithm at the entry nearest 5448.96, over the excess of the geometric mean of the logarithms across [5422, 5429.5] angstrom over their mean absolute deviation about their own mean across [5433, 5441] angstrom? 0.99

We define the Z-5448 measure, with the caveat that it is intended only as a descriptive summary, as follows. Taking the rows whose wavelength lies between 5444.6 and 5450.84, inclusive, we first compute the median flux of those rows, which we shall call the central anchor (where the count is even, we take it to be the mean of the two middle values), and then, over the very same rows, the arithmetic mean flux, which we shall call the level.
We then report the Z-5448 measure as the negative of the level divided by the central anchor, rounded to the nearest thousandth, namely -0.997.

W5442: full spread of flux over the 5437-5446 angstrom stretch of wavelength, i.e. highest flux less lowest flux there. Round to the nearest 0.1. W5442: 34.7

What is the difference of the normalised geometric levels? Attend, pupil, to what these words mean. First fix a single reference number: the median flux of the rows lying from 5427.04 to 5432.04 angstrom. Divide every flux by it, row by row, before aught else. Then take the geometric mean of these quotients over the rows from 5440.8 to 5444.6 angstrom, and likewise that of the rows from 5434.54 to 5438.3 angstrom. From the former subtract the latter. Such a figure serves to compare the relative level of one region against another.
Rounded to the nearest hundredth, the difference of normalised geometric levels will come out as -0.10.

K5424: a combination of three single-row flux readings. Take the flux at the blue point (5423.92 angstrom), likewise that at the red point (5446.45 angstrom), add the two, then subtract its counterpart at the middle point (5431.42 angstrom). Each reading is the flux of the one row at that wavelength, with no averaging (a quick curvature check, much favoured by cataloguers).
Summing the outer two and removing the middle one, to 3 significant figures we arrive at 284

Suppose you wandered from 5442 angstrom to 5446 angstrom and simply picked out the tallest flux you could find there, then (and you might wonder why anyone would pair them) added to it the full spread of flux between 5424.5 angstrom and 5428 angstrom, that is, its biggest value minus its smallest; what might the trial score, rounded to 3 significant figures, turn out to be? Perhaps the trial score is 297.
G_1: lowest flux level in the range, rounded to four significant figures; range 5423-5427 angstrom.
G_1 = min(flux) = 304.5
